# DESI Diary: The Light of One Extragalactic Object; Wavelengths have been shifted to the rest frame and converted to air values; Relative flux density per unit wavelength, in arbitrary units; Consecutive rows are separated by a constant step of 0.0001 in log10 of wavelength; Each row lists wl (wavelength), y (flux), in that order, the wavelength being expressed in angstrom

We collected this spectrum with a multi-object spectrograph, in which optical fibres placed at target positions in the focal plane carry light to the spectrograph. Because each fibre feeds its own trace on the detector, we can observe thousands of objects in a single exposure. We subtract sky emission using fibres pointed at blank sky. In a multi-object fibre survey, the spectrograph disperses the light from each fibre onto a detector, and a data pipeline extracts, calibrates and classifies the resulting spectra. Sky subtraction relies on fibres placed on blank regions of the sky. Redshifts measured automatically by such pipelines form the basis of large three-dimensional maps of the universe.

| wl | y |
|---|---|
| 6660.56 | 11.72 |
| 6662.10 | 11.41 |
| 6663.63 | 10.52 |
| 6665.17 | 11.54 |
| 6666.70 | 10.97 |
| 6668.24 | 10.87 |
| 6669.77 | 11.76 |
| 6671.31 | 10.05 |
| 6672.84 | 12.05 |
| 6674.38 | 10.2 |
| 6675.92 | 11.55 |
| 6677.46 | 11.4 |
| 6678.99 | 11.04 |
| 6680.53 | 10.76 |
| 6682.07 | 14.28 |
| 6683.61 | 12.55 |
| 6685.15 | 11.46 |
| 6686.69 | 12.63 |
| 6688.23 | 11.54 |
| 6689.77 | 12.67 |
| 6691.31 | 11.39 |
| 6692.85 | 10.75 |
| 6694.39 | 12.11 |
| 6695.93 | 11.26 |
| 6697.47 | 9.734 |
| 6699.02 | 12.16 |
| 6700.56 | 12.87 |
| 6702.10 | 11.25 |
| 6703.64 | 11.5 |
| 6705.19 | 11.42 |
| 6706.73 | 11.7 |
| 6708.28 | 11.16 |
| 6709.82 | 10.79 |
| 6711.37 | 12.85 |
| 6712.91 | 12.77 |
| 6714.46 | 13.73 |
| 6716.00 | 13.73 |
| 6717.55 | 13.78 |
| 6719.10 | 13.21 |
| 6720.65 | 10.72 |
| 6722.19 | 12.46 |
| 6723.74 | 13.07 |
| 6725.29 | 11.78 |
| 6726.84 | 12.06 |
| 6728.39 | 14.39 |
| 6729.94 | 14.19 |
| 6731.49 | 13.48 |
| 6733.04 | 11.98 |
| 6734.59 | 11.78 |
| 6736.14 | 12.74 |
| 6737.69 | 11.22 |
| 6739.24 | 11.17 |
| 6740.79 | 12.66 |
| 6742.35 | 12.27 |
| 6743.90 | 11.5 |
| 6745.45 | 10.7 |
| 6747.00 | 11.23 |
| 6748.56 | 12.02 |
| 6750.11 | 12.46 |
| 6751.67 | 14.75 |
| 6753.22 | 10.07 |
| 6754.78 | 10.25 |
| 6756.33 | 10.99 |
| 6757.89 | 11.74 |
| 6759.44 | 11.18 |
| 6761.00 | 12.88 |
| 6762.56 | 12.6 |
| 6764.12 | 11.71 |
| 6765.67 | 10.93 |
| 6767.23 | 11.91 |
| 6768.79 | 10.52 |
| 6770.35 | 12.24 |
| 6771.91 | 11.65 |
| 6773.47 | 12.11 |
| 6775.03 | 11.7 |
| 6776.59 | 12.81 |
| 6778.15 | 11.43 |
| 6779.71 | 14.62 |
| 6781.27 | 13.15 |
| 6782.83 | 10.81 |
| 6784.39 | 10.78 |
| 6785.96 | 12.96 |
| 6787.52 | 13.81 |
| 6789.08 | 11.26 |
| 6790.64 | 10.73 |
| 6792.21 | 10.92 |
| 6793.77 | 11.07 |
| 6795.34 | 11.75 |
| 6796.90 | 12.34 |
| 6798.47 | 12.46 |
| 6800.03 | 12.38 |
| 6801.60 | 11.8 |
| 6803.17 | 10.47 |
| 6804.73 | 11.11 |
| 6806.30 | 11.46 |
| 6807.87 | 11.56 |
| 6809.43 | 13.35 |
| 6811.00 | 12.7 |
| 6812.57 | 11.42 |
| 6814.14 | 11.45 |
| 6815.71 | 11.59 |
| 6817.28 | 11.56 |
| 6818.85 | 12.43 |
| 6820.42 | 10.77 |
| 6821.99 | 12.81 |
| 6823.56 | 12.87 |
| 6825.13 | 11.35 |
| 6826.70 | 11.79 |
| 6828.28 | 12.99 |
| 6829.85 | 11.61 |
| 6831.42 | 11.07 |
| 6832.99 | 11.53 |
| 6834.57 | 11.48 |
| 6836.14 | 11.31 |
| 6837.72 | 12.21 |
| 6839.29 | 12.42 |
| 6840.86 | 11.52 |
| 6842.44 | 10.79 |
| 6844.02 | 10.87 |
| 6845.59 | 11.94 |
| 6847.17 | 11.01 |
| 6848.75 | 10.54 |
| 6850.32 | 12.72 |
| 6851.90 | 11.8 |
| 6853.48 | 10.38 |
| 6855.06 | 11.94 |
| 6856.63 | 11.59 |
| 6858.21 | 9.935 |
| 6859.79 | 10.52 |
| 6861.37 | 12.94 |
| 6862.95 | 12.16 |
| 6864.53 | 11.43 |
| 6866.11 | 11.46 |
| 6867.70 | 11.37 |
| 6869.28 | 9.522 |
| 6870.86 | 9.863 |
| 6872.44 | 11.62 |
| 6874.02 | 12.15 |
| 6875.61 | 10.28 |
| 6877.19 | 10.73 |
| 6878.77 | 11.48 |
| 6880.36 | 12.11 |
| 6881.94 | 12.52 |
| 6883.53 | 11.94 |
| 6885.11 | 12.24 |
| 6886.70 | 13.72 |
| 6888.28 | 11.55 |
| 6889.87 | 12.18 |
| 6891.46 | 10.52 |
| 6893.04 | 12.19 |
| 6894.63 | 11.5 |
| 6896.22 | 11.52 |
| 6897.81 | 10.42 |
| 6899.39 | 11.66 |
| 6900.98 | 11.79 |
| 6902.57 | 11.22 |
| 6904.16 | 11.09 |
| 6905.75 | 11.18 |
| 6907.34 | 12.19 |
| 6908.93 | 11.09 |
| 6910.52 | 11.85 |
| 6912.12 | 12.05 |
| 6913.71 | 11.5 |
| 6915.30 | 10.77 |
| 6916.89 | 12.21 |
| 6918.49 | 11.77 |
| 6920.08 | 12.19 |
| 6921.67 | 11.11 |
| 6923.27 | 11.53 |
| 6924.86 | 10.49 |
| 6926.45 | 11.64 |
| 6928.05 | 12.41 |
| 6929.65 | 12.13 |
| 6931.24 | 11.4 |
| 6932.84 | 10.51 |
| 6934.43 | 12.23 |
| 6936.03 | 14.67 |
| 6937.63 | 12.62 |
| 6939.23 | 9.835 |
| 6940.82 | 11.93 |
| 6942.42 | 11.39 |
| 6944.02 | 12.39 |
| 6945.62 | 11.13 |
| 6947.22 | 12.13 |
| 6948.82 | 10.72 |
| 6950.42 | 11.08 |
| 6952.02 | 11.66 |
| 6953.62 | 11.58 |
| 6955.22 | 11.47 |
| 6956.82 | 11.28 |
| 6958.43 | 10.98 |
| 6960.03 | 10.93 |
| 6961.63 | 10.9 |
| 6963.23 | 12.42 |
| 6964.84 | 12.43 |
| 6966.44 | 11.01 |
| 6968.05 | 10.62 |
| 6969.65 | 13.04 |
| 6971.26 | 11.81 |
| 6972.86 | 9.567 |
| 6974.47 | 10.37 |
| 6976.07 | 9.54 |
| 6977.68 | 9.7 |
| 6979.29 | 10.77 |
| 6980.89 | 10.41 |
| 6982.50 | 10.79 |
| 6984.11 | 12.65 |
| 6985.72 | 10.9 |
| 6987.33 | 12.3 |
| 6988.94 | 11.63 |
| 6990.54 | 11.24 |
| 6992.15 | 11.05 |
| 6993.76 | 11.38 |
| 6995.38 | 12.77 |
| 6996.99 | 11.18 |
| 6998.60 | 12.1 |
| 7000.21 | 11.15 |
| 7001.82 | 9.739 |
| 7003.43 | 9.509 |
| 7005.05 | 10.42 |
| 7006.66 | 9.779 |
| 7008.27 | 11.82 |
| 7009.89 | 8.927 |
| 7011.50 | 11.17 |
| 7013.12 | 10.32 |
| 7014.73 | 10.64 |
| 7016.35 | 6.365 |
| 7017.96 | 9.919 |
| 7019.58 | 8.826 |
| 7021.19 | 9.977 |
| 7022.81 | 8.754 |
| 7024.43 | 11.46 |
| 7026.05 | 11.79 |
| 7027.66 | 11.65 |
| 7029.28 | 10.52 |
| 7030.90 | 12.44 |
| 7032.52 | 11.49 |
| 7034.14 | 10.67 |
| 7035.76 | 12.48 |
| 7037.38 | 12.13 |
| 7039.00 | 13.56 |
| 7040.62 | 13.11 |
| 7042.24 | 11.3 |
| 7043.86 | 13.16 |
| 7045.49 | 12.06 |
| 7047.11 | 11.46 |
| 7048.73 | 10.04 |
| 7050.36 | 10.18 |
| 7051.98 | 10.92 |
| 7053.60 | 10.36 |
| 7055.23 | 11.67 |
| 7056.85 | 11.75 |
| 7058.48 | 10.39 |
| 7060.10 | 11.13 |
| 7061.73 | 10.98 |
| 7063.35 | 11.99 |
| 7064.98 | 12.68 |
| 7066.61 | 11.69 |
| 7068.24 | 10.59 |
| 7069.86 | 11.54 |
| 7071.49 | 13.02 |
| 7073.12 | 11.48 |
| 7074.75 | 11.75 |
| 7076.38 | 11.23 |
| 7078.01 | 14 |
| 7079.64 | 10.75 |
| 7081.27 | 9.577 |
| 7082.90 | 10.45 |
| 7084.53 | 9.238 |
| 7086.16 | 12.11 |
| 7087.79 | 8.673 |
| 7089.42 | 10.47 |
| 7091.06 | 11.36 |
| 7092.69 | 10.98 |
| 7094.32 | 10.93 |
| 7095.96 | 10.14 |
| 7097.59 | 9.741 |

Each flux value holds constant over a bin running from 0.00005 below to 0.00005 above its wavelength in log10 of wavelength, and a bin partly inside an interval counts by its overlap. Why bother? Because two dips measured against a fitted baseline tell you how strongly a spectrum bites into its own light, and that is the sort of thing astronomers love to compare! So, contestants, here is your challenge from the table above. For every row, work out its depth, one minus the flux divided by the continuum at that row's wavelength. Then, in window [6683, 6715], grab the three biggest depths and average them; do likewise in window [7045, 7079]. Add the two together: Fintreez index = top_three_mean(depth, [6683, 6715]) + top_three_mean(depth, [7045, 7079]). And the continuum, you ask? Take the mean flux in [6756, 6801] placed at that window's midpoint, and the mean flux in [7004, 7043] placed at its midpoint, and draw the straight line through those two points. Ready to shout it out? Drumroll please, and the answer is 0.20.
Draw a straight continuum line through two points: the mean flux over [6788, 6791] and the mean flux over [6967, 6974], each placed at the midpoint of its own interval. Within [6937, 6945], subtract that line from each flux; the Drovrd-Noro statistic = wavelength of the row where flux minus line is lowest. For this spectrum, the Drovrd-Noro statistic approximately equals 6939.23 angstrom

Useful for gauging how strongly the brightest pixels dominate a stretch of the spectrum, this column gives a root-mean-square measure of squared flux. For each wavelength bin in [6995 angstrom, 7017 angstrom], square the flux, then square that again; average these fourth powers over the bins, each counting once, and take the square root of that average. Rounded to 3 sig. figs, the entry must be 115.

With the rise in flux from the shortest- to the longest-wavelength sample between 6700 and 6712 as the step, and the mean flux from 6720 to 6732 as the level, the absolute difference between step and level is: 12.8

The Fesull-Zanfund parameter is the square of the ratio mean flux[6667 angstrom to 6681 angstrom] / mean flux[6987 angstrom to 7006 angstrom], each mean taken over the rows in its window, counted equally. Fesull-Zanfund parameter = 0.98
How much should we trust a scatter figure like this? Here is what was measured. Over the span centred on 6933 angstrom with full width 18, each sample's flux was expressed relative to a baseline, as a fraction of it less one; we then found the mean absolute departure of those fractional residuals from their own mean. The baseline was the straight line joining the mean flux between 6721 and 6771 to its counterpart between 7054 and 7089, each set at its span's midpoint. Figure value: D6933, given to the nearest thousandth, 0.081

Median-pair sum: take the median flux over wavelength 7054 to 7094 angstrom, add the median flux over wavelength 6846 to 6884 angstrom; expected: 22.8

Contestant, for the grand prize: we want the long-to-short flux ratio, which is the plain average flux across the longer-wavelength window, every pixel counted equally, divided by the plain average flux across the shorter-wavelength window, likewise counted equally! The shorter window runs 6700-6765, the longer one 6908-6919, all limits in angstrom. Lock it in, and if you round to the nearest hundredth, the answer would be 0.95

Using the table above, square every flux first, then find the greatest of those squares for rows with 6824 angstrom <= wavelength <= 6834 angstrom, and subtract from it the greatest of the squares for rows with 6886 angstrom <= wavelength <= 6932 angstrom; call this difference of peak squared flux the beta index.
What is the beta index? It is -19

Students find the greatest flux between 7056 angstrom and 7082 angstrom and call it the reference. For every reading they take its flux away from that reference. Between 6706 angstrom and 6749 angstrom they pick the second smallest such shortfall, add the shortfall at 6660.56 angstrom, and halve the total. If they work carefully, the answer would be 1.0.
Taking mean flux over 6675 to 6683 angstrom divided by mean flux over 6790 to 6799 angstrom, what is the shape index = 1.02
